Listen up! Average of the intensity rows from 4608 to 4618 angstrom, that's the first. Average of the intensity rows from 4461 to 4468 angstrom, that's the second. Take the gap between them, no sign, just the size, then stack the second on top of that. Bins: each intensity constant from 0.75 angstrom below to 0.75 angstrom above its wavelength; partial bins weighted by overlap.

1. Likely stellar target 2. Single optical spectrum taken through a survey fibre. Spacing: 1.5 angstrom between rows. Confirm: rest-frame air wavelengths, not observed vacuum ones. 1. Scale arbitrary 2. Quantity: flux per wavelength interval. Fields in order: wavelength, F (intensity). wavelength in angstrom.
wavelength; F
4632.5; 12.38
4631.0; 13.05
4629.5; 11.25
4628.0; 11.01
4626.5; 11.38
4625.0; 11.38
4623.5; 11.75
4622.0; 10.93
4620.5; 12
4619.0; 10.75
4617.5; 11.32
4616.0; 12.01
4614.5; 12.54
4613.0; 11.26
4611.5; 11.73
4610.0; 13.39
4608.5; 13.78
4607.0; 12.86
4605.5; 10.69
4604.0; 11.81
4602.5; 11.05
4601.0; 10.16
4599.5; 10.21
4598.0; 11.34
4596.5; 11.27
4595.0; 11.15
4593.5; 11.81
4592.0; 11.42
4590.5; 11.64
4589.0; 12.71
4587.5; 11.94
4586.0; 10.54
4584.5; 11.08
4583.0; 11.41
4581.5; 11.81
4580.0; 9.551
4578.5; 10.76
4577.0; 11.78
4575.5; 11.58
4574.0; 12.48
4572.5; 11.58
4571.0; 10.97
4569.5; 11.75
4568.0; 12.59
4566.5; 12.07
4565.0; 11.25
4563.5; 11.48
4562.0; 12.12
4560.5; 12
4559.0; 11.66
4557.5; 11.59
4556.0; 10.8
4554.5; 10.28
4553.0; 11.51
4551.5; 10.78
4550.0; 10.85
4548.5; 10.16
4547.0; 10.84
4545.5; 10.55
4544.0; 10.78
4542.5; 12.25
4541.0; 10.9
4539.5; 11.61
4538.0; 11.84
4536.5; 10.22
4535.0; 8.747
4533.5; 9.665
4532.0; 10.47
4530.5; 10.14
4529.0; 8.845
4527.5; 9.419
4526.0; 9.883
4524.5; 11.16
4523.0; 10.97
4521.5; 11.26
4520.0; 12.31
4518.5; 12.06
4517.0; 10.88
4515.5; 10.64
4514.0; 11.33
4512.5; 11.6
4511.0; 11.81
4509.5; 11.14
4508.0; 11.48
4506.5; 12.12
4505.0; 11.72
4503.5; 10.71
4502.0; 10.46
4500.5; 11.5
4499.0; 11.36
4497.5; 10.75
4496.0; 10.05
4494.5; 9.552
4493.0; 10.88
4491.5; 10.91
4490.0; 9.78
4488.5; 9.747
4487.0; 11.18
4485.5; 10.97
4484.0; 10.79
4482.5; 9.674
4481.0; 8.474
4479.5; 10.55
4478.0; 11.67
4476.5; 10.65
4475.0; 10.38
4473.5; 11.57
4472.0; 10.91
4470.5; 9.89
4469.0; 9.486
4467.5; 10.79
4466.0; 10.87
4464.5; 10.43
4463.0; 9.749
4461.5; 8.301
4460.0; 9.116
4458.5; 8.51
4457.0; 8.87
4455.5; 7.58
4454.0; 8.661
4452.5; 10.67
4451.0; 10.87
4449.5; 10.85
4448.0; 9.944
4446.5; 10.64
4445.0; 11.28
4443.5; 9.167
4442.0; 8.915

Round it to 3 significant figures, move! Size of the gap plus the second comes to 12.3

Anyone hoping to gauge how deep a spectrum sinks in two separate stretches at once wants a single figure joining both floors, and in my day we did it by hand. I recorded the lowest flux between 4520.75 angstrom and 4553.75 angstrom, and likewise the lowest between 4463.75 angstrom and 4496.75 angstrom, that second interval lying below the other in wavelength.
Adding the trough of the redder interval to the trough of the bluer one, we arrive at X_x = 17.2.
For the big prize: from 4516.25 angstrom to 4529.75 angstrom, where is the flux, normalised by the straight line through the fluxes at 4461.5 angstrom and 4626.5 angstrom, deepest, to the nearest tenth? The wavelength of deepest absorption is 4529.0 angstrom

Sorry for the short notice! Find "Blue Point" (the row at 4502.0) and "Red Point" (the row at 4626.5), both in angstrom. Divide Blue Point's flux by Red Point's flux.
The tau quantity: 0.92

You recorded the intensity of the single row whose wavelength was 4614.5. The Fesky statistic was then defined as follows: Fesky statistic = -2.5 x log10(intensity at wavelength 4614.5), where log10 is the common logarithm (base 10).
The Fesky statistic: -2.75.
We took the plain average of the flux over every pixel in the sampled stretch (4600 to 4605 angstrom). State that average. 11.0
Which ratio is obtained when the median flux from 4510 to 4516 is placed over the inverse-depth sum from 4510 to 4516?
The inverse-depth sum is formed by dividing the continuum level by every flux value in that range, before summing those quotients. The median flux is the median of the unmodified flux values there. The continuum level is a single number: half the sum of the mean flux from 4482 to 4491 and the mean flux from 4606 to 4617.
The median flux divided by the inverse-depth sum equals 2.8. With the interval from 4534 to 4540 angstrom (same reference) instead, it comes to 2.5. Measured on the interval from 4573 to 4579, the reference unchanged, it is 3.0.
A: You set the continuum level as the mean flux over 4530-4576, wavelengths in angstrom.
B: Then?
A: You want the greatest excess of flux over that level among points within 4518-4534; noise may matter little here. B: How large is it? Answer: 1.2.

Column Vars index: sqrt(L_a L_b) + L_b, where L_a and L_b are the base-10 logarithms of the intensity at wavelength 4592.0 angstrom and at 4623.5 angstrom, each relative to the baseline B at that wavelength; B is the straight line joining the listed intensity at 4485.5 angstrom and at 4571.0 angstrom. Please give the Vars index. 0.053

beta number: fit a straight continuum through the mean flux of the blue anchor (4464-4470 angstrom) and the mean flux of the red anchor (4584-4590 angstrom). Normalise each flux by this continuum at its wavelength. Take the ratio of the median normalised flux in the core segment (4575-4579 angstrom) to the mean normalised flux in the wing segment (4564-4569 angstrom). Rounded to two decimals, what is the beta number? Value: 0.96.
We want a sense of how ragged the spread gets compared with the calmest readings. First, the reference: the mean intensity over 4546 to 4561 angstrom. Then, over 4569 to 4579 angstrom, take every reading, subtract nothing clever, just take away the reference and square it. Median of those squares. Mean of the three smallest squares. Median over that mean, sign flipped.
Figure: -2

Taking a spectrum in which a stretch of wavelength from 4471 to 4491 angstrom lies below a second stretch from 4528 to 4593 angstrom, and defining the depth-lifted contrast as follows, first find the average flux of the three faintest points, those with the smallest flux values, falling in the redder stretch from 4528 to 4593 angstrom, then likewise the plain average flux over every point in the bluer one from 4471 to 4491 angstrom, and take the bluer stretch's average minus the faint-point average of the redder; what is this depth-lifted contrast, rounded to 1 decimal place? 1.4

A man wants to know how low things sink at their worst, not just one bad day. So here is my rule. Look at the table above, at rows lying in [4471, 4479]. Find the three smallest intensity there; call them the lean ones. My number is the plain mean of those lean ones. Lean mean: 10.6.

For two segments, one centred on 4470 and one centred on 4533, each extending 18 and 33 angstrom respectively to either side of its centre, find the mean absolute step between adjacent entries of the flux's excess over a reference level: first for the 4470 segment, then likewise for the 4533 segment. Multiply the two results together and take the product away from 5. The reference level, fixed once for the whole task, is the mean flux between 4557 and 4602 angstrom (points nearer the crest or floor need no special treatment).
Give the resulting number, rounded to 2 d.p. 4.42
